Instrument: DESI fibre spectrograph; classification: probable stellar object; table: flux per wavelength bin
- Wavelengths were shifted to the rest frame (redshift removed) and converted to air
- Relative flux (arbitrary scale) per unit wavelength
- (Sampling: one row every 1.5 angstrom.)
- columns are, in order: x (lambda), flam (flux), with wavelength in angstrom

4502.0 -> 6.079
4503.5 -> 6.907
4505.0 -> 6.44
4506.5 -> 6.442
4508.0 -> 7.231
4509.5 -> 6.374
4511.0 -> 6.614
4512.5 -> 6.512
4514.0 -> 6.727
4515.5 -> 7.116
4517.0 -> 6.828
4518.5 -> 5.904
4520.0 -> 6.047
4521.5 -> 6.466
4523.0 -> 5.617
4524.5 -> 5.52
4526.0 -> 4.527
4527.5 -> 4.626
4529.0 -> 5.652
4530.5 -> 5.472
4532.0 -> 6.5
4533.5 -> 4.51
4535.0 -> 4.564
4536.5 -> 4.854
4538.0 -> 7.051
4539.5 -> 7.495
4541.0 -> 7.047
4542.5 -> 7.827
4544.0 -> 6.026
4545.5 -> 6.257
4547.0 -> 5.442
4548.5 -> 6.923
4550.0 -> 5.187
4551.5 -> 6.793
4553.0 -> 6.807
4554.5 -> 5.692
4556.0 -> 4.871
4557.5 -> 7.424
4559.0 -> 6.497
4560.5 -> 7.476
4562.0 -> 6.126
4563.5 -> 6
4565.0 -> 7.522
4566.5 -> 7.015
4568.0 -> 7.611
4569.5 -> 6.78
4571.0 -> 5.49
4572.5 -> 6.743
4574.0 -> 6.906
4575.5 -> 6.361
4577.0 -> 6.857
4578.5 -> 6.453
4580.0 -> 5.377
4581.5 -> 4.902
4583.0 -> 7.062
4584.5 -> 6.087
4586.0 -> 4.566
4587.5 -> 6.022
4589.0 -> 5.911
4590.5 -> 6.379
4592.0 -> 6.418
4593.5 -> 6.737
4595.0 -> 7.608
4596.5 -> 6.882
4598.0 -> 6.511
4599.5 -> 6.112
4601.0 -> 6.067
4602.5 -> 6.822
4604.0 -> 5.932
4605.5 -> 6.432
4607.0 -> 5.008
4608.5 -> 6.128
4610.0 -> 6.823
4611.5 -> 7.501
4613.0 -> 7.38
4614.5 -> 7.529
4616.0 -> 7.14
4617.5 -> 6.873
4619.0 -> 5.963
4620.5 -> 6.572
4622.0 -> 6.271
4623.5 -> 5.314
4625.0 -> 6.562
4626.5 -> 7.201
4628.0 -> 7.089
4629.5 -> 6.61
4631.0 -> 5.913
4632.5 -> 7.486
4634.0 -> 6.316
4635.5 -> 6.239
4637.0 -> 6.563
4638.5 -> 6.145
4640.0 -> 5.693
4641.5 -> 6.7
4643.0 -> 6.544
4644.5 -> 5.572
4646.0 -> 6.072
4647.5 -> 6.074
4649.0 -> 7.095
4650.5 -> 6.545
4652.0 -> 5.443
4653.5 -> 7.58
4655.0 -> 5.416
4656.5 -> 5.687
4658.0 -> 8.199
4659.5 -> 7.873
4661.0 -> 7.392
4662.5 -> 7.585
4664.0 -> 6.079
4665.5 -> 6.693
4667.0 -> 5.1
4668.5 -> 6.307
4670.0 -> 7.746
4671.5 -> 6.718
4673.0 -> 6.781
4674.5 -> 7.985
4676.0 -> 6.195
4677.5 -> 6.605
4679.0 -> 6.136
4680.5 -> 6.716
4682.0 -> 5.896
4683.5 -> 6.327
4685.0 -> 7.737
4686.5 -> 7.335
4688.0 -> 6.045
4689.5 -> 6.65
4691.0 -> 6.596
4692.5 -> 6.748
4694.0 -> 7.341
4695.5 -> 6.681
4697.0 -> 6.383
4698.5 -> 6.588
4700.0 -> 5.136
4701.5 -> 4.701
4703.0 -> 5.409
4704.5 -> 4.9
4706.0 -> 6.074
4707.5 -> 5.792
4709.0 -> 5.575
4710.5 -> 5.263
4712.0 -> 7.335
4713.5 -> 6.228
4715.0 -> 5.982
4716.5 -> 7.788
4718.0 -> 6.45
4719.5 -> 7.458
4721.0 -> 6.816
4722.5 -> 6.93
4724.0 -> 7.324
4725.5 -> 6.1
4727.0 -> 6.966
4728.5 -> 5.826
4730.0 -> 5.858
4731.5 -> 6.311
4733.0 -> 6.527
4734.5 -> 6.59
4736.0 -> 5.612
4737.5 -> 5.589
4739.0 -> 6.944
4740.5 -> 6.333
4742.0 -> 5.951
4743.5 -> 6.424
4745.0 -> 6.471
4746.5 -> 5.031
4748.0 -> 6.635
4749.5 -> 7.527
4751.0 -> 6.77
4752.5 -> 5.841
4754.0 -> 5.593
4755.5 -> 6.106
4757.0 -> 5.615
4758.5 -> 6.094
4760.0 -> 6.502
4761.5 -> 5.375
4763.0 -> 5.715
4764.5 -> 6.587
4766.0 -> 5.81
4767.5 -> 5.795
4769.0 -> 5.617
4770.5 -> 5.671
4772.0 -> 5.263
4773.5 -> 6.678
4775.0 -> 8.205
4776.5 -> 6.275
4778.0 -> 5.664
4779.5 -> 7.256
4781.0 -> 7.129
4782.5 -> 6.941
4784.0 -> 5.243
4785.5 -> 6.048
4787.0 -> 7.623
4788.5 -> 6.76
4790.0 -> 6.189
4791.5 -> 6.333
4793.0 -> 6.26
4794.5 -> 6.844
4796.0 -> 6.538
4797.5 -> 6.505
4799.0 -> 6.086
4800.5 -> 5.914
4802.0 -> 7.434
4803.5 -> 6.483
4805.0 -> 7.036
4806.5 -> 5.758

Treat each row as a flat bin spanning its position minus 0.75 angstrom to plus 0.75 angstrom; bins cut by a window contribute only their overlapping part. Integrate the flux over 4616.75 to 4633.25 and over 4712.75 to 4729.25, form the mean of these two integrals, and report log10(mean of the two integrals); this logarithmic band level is 2.039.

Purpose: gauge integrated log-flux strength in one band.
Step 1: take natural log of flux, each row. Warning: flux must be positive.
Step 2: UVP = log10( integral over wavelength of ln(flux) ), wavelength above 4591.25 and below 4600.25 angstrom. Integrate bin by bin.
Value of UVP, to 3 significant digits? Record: 1.23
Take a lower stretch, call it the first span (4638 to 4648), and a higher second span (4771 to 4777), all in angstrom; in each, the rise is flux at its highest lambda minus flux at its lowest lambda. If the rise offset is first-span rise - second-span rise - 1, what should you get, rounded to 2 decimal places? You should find -2.08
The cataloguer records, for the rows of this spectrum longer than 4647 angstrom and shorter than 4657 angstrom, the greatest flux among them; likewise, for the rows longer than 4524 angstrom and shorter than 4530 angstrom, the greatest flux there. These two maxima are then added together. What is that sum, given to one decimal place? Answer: 13.2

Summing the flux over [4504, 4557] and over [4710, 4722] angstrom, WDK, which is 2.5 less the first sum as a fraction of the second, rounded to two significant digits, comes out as -1.5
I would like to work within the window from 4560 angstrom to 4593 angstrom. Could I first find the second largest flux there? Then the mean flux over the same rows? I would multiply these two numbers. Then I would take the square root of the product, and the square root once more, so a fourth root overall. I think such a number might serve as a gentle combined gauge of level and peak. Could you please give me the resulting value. 2.63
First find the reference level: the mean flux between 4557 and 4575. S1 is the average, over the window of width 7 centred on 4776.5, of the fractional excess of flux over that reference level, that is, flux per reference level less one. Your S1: 0.00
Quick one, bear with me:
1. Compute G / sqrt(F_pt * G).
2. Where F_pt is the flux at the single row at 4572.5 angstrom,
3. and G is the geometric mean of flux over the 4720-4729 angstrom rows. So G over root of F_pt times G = 0.99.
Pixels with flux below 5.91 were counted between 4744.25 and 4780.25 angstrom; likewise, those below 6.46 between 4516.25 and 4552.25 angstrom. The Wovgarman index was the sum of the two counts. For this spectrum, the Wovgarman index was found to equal 27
